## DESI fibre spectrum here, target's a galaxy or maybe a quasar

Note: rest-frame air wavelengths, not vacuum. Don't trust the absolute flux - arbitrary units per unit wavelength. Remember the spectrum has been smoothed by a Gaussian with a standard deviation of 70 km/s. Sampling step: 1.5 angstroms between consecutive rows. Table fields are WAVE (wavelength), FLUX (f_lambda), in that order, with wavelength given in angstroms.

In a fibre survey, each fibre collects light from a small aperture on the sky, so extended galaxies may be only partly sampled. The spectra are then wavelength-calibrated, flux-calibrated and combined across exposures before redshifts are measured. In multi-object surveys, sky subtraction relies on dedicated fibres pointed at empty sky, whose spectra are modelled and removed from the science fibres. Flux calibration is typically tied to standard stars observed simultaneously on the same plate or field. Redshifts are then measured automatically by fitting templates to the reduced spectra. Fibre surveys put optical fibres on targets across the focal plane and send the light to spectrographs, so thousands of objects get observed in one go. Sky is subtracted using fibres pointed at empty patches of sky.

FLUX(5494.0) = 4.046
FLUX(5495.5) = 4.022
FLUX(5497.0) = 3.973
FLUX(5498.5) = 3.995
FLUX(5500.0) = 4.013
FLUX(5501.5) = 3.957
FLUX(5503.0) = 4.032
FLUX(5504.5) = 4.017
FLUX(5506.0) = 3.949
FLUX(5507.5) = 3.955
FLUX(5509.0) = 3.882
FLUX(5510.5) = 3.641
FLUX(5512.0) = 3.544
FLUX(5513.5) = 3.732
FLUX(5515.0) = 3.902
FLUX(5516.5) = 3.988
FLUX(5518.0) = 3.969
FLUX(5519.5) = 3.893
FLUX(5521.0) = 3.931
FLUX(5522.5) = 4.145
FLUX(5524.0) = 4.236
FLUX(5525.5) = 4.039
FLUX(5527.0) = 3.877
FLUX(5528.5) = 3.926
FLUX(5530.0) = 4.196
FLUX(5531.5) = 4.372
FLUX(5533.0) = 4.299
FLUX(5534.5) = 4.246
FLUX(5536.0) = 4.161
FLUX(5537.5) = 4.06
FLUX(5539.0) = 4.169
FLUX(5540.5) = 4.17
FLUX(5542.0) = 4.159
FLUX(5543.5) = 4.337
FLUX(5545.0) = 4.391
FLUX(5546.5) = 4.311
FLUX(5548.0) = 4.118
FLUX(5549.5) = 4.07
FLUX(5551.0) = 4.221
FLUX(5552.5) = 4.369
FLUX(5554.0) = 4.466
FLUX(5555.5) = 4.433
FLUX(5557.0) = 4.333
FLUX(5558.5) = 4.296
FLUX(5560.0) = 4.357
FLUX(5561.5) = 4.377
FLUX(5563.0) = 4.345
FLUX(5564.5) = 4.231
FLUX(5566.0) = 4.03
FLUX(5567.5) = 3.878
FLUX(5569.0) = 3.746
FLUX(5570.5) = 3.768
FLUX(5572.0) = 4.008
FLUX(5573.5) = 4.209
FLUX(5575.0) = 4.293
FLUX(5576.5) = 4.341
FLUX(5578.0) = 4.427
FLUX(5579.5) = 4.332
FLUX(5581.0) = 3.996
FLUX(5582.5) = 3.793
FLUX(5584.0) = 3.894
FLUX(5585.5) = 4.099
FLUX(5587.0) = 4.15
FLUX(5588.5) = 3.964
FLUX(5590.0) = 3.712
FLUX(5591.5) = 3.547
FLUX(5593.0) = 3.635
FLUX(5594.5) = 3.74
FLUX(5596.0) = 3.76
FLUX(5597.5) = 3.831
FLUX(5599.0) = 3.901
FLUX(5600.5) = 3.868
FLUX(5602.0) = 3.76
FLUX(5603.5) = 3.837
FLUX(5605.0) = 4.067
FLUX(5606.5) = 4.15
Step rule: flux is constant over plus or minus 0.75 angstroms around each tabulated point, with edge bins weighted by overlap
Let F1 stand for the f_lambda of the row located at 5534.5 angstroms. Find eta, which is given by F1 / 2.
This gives 2.12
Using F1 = 4.246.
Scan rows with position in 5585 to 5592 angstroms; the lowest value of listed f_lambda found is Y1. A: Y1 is 3.547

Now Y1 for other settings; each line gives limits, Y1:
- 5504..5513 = 3.544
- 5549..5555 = 4.07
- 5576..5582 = 3.996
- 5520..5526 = 3.931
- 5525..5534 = 3.877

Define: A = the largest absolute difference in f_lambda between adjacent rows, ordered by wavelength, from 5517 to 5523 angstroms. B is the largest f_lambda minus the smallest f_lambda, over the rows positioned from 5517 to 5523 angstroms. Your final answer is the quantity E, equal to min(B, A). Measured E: 0.21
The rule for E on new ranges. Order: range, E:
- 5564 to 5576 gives 0.24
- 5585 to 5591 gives 0.25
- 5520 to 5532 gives 0.27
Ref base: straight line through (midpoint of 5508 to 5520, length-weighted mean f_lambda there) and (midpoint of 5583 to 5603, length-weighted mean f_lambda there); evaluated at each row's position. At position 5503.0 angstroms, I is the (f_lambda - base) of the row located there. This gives 0.21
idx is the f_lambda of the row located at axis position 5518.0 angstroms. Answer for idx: 3.969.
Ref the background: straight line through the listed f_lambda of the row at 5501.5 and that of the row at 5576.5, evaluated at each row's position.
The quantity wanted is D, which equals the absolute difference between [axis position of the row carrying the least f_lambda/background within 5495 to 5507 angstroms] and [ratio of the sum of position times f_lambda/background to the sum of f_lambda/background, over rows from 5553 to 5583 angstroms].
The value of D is 62.0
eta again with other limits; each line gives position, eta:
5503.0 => 2.02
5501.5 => 1.98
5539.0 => 2.08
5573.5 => 2.10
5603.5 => 1.92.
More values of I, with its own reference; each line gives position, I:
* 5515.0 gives 0.08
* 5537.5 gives 0.24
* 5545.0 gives 0.57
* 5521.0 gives 0.11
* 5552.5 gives 0.54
